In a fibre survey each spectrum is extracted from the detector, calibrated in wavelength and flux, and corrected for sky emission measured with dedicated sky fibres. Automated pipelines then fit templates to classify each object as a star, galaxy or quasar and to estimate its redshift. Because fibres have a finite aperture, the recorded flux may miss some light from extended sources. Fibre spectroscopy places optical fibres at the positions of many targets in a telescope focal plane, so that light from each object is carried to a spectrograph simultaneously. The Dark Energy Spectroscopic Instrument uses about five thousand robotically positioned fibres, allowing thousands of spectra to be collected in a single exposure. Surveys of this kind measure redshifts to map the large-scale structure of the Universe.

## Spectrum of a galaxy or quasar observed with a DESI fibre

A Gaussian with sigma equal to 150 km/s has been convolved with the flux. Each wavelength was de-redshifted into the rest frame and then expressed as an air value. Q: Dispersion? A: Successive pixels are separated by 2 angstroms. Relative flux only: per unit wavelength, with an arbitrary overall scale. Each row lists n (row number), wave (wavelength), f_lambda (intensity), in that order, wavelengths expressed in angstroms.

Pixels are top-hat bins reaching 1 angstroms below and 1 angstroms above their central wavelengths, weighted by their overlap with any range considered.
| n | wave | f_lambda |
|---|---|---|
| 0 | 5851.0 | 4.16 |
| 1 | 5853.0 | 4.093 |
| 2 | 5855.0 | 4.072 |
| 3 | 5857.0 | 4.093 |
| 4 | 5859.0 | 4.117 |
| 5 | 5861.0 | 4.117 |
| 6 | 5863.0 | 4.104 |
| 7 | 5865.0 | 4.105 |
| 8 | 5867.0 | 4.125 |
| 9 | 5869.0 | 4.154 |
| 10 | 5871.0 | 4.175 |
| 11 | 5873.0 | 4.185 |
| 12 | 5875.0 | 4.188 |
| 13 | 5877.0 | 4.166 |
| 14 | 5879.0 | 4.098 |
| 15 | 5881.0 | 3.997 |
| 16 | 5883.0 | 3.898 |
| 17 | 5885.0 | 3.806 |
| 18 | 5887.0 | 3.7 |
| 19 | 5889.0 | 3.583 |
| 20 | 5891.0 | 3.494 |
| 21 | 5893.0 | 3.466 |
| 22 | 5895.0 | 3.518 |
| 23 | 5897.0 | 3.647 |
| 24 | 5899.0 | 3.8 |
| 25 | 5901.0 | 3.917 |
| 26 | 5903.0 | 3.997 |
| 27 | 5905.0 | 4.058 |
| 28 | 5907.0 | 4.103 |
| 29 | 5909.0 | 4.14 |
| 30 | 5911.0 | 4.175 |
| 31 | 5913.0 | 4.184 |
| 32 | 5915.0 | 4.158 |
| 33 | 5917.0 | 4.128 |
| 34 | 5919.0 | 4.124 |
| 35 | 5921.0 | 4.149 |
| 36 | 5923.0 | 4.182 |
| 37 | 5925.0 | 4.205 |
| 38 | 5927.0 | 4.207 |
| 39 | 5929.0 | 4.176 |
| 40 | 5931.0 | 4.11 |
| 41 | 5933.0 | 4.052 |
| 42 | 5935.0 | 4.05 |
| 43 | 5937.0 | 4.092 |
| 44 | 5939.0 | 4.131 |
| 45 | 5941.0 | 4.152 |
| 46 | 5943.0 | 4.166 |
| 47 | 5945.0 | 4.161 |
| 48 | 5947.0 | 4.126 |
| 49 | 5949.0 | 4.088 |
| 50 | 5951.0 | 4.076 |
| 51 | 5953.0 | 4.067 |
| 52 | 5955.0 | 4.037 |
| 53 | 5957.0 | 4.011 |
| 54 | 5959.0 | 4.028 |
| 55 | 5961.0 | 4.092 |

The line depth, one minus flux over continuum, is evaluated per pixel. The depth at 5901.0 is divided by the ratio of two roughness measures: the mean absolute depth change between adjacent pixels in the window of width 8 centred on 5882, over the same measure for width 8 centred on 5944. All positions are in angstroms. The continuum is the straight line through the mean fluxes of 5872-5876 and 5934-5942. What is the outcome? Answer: 0.010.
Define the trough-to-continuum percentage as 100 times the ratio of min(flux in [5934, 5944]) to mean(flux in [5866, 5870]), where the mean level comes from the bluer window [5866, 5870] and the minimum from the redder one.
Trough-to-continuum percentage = 98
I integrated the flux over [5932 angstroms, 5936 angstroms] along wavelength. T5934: 16.2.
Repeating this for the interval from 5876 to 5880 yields 16.5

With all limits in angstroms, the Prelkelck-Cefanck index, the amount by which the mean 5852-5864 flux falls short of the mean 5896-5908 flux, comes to -0.18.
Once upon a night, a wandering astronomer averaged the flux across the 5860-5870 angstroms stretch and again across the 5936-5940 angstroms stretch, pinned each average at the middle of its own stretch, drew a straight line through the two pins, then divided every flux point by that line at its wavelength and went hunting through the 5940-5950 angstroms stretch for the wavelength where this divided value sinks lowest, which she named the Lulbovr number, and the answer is 5949.0 angstroms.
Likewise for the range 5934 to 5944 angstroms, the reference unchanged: 5935.0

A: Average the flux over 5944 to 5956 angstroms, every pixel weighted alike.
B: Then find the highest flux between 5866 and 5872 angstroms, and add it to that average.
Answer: 8.27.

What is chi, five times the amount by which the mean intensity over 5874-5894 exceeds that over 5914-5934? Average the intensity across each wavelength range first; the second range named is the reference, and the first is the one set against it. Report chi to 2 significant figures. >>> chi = -1.5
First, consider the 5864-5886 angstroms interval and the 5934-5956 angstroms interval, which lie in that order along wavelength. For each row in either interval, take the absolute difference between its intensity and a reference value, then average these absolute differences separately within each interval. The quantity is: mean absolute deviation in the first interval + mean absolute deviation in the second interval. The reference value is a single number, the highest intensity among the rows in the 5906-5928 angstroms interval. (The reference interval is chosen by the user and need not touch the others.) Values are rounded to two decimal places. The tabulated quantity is 0.23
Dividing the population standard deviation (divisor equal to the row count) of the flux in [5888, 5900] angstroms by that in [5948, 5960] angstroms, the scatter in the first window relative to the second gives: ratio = 4.1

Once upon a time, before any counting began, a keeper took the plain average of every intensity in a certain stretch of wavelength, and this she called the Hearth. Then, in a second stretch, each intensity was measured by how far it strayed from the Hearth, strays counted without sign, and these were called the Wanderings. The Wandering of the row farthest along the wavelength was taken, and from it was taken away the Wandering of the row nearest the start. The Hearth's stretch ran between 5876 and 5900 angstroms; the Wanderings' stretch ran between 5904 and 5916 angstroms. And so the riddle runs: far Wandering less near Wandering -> 0.10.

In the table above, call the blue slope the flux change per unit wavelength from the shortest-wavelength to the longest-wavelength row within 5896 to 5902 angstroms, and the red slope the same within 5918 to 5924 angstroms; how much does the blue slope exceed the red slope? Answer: 0.05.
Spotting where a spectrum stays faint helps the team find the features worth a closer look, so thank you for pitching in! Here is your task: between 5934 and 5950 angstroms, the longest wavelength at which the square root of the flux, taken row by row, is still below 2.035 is 5949.0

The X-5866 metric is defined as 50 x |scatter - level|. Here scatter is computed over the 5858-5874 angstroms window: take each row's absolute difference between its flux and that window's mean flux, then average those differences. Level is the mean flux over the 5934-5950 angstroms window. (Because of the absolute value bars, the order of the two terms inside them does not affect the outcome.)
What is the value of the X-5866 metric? 205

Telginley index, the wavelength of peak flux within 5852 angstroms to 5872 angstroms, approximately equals 5871.0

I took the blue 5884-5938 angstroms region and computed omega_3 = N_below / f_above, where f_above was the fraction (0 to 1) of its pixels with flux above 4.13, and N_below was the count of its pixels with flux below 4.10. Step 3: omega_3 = 42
